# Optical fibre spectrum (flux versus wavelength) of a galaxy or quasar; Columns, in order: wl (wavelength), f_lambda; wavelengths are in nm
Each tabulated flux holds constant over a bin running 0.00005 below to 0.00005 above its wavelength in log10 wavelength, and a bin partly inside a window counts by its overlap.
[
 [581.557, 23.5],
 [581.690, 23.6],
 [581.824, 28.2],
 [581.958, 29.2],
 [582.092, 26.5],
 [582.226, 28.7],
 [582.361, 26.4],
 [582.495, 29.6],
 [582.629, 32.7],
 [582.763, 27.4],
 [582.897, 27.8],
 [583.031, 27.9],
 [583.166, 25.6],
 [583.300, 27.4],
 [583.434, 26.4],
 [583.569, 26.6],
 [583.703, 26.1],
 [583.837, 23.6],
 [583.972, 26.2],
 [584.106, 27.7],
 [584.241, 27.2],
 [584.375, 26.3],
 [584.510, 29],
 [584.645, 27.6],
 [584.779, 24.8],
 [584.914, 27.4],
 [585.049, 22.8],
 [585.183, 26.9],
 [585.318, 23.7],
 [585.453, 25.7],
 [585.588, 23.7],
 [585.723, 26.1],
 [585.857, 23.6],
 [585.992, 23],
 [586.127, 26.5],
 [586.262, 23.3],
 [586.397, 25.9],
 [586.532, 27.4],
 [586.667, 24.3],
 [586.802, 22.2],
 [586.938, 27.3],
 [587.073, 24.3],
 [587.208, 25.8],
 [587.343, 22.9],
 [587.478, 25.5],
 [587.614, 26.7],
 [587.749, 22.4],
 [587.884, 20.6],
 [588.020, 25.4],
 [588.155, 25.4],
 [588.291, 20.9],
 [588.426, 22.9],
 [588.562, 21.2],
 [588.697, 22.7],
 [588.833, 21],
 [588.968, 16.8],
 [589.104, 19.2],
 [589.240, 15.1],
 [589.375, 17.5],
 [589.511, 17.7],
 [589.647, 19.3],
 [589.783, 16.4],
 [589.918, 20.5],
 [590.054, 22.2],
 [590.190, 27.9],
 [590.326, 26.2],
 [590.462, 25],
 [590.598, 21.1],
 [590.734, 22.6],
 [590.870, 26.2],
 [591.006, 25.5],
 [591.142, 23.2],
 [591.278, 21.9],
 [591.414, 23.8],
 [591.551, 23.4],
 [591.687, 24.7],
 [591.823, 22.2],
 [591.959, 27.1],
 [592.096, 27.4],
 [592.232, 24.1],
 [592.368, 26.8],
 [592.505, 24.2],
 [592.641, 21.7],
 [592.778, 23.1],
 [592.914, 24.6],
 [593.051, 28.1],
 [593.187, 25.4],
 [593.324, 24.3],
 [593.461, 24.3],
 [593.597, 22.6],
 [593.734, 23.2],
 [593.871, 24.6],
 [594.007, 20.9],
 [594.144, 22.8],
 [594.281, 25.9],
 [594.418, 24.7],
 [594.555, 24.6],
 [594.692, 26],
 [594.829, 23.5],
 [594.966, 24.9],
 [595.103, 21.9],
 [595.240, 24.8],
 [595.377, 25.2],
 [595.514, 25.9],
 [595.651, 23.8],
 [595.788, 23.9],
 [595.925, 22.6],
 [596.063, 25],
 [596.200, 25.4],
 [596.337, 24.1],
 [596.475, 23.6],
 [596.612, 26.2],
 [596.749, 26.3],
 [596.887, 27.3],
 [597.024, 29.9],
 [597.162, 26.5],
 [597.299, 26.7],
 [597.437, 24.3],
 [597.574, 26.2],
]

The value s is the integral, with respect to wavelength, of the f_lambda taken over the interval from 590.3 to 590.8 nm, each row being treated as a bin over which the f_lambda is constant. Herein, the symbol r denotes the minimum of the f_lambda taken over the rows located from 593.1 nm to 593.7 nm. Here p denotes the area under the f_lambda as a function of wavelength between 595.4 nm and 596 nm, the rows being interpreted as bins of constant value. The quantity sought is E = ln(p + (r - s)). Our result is 3.23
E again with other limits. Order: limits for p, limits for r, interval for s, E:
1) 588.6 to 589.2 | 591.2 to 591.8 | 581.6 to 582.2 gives 2.87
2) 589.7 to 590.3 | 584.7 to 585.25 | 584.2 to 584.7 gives 3.10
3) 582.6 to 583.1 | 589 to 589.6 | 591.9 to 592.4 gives 2.79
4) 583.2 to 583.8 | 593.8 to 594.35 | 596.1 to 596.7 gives 3.08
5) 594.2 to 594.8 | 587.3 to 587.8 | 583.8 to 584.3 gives 3.19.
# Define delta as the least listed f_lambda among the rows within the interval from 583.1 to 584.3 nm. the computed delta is 23.6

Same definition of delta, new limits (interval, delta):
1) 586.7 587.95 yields 20.6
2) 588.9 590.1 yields 15.1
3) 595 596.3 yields 21.9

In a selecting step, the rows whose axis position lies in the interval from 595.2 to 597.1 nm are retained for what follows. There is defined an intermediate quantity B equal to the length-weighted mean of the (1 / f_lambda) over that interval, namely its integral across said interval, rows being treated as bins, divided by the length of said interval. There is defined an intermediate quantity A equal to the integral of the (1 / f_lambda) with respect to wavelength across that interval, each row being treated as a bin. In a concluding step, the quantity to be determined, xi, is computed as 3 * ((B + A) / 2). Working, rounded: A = 0.08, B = 0.0397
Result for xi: 0.17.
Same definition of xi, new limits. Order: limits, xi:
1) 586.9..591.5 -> 0.38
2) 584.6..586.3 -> 0.16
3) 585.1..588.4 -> 0.26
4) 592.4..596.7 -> 0.33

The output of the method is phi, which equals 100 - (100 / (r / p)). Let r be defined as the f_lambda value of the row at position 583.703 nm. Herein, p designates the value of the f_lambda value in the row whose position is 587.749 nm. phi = 14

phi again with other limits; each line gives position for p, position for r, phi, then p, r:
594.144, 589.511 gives -29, 22.8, 17.7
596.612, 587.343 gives -14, 26.2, 22.9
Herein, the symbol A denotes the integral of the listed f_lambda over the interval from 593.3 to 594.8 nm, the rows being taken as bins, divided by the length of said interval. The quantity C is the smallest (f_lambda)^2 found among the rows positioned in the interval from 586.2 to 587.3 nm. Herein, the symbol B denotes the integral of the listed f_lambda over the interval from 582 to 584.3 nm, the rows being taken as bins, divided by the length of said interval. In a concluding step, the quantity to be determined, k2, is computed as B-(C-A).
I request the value -442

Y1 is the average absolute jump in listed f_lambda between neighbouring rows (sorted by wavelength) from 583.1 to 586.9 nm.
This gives 2.2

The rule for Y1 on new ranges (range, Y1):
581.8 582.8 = 2.8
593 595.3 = 1.8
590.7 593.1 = 2.2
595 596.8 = 1.2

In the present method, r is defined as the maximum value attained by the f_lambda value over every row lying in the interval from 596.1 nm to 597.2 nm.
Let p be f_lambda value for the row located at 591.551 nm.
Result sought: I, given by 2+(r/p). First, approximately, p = 23.4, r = 29.9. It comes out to 3.28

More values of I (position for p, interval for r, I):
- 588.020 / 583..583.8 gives 3.10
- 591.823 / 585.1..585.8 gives 3.21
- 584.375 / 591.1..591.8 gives 2.94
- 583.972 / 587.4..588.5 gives 3.02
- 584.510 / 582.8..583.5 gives 2.96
